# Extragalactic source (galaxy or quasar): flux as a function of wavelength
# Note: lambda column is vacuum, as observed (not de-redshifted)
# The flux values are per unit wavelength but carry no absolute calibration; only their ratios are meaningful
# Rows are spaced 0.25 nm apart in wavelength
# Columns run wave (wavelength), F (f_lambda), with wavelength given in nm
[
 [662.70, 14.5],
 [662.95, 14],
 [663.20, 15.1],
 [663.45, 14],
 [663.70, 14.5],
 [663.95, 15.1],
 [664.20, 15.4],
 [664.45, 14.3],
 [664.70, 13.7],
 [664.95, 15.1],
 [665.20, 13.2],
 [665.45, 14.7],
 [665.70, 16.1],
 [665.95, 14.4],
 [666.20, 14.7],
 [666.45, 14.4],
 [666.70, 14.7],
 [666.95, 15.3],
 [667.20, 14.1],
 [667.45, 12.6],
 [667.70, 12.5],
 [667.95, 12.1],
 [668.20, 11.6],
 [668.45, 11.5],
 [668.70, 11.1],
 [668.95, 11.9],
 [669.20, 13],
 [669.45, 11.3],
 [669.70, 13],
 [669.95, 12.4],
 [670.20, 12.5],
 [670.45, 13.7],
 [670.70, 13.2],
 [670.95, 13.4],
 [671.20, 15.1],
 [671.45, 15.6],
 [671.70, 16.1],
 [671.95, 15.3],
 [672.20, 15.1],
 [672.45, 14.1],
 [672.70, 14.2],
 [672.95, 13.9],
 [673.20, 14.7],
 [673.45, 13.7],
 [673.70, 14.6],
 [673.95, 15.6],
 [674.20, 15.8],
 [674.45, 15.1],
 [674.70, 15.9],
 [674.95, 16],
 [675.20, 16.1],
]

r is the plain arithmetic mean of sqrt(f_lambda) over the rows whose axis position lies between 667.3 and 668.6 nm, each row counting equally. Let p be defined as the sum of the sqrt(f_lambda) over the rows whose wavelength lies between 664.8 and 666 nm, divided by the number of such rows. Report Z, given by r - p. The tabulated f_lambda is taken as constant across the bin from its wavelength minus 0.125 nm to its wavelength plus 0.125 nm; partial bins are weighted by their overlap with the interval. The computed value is -0.4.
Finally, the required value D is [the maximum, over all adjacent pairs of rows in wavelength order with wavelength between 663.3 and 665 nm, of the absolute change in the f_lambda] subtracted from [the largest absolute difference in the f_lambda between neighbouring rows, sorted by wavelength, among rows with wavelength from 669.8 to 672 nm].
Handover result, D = 0.3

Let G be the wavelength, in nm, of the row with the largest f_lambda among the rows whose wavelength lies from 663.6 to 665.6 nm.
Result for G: 664.20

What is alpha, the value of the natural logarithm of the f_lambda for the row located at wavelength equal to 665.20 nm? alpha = 2.58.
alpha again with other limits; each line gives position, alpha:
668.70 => 2.41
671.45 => 2.75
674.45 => 2.71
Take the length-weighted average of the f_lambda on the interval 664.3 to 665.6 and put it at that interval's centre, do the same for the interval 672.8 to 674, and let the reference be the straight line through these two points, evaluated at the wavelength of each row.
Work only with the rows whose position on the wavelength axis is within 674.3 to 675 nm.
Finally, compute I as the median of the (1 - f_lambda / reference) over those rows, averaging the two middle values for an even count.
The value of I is -0.10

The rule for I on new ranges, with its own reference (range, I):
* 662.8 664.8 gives -0.01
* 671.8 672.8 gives -0.02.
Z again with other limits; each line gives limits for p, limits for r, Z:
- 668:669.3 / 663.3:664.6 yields 0.4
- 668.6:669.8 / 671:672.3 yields 0.5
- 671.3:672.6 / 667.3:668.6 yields -0.4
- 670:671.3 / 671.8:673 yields 0.1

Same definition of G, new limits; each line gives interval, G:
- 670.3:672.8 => 671.70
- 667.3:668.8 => 667.45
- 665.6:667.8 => 665.70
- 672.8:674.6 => 674.20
